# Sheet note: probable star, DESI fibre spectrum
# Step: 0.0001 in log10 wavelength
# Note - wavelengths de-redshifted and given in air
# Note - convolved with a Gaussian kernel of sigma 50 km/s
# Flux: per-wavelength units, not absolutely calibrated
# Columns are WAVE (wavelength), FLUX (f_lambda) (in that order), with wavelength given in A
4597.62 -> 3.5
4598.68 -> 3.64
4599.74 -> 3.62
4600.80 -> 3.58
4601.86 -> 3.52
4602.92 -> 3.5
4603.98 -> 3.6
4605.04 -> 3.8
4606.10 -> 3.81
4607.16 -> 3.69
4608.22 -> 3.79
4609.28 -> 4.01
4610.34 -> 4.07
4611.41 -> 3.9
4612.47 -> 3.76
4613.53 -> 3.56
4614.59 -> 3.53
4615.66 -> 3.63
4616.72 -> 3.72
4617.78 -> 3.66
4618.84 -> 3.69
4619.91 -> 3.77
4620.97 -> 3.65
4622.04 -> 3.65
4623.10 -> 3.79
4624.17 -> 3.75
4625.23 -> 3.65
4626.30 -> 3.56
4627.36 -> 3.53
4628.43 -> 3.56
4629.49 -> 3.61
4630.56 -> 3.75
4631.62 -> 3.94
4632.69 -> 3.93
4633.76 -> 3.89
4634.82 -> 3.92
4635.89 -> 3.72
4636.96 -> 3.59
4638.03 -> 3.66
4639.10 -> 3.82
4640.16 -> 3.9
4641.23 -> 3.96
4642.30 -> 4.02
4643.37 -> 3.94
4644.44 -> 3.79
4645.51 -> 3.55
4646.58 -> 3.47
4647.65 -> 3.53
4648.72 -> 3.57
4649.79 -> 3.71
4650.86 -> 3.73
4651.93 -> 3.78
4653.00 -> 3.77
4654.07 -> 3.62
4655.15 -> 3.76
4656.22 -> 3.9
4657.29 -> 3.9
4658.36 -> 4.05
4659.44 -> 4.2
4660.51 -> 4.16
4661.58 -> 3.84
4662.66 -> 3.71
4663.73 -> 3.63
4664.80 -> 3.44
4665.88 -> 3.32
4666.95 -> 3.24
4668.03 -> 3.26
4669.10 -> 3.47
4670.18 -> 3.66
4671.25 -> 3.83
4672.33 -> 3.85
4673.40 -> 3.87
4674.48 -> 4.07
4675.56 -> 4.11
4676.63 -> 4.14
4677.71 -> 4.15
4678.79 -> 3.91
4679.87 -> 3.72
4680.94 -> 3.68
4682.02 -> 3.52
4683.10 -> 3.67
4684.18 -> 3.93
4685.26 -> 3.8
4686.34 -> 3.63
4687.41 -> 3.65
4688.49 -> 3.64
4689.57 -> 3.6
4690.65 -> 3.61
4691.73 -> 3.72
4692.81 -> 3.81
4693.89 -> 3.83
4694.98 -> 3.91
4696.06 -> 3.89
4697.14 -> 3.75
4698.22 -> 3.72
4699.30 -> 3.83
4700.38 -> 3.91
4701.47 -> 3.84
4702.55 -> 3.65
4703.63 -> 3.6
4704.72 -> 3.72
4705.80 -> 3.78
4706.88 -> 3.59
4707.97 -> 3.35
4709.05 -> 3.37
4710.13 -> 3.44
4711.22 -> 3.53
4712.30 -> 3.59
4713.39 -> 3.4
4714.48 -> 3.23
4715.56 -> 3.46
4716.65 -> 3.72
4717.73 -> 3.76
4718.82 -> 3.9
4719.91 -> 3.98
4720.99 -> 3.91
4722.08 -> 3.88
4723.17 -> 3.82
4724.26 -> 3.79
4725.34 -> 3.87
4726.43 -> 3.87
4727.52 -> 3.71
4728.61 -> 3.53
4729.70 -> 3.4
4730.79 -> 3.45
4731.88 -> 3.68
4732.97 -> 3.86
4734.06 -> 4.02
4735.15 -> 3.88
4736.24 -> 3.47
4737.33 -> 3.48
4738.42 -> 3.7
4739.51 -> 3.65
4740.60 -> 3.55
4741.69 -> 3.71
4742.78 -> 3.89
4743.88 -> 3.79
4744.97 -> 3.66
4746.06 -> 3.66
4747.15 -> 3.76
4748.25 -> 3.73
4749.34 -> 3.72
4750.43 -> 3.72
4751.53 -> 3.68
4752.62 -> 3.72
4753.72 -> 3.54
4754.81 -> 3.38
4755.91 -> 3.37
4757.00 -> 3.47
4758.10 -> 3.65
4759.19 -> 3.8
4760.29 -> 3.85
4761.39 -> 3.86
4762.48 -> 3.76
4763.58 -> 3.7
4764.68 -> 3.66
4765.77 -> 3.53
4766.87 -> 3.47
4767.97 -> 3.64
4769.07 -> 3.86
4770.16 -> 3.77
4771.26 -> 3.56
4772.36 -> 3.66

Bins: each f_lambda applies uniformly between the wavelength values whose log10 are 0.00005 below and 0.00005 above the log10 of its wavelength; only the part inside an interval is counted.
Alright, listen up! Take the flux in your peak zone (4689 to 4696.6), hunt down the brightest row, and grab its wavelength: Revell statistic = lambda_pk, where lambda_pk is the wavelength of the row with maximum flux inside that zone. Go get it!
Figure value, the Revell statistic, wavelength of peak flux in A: 4694.98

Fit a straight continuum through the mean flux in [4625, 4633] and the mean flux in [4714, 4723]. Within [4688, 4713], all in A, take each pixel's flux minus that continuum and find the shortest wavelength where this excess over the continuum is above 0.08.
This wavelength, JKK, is 4692.81 A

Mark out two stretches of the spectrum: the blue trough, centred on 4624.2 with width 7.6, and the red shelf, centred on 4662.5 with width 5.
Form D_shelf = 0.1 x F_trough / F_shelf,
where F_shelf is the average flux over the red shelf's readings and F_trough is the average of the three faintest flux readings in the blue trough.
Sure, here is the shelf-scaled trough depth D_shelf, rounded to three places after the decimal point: 0.095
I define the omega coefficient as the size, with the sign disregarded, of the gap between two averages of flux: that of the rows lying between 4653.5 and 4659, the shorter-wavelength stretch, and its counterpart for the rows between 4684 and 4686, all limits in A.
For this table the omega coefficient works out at 0.02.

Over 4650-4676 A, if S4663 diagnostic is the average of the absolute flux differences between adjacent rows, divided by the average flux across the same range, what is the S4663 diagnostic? 0.0303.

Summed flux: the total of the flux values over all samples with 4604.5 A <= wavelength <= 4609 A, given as 15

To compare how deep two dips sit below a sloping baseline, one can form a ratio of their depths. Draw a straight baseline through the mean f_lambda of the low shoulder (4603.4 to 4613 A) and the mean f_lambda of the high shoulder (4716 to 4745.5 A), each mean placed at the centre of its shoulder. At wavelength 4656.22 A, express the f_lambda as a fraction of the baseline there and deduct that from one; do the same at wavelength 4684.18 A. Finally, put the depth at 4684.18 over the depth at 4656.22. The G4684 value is 1.5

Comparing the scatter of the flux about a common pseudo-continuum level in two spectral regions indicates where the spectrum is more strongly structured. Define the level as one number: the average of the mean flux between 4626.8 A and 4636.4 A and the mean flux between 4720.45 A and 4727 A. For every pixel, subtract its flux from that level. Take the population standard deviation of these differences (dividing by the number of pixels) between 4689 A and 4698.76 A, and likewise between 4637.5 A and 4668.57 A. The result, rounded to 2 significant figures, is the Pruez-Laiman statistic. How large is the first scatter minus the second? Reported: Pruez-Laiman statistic -0.14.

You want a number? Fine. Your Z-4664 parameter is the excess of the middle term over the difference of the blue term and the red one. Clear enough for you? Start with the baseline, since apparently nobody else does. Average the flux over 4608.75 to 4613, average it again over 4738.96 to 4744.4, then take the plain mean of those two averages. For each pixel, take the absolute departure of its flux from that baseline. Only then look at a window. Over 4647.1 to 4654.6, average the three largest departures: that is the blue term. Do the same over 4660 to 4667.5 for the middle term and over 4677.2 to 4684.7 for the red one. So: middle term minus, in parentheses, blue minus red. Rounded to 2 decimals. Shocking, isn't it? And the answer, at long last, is 0.50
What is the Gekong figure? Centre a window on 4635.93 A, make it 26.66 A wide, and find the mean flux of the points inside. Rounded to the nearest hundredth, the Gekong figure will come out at 3.74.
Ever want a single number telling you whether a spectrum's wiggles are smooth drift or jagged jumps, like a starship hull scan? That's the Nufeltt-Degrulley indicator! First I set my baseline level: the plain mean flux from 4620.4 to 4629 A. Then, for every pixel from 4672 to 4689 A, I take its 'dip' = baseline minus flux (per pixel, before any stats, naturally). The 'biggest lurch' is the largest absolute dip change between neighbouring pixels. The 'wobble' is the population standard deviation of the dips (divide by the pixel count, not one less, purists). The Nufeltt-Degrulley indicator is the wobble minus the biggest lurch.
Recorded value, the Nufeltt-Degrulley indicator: -0.063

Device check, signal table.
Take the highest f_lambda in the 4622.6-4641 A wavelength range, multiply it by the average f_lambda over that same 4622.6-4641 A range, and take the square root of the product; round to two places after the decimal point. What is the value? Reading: 3.84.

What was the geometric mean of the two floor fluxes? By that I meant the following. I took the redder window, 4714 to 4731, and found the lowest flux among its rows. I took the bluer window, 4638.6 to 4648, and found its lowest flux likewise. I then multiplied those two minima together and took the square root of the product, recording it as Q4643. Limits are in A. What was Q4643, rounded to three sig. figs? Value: 3.35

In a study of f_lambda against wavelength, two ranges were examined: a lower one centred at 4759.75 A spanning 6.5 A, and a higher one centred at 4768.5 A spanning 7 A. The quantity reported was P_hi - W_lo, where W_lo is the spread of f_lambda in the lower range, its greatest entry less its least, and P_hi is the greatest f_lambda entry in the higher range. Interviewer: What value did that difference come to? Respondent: 3.47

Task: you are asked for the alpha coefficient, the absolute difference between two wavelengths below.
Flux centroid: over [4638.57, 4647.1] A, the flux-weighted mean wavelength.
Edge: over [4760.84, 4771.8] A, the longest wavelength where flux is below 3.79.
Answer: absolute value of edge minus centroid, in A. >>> 128.5 A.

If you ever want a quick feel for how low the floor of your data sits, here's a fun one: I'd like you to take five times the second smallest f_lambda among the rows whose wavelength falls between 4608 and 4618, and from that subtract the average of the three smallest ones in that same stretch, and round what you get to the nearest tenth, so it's 14.2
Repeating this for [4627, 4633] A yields 14.2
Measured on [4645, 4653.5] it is 14.1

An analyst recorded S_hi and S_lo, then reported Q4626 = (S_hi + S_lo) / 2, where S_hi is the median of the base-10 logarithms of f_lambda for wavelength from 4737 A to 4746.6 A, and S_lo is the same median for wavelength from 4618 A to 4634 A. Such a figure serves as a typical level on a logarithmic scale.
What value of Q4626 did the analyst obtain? 0.565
